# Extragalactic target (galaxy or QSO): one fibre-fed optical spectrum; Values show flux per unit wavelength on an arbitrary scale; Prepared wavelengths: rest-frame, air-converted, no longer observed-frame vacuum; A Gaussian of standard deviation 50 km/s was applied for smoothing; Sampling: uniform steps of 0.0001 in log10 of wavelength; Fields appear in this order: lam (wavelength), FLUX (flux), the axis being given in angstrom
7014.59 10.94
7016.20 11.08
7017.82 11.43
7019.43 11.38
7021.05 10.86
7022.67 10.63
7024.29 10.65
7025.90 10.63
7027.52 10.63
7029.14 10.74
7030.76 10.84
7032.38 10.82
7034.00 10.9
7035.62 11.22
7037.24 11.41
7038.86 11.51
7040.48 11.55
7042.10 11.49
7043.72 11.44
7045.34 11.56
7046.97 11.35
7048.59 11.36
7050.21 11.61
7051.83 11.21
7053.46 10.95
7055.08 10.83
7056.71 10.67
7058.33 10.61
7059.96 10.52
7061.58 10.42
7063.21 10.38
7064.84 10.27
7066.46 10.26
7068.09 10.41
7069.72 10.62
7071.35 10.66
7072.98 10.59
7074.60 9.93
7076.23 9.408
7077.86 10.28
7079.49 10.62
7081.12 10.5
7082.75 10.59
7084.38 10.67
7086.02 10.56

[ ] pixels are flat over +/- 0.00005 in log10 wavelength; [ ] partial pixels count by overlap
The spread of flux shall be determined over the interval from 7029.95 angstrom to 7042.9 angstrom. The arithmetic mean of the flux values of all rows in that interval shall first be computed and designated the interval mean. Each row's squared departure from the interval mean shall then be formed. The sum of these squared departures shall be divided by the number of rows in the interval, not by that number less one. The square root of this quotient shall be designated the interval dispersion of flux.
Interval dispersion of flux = 0.30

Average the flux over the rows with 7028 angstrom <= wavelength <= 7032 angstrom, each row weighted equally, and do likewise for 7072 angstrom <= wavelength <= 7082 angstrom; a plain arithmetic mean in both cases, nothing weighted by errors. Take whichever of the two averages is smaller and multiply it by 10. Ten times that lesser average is 102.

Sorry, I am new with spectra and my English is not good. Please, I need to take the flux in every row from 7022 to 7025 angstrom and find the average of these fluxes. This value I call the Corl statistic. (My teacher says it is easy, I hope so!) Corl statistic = 10.6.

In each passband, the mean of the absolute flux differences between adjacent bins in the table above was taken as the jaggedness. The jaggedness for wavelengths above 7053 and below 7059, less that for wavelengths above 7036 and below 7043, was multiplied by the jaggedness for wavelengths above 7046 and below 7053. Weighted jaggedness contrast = 0.010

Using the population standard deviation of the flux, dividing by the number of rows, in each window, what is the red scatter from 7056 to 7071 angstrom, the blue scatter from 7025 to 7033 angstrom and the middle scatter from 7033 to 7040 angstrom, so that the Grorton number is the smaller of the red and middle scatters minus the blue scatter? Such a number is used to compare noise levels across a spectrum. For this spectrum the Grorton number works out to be 0.05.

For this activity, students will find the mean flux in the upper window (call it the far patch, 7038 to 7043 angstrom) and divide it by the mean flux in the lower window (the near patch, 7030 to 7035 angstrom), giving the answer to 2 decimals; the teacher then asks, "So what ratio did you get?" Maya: 1.06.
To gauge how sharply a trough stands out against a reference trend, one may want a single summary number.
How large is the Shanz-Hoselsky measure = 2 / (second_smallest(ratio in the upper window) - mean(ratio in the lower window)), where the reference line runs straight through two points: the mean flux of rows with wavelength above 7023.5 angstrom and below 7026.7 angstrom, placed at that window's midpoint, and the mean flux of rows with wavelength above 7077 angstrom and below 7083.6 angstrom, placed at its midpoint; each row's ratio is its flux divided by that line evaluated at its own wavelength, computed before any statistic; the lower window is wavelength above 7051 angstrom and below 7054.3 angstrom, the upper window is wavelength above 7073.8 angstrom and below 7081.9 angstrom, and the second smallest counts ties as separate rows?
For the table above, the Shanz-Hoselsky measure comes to -19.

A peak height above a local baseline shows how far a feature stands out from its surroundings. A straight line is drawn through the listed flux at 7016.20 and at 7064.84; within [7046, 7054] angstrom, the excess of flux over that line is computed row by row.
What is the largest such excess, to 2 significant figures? 1.1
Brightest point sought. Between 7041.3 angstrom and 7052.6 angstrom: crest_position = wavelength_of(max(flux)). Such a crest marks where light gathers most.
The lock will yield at 7050.21 angstrom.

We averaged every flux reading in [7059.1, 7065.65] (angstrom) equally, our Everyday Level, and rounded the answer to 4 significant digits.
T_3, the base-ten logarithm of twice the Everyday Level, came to 1.318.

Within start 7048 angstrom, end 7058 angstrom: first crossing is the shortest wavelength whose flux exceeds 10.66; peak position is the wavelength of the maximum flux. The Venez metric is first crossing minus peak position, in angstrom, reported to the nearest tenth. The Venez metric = -1.6 angstrom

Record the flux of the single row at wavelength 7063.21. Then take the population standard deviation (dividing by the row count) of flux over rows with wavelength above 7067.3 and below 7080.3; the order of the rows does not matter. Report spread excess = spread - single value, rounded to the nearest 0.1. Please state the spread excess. -10.0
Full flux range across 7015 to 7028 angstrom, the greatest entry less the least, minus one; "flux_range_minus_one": -0.2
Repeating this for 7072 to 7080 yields 0.2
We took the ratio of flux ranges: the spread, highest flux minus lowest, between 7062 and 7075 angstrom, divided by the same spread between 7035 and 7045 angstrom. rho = 2.21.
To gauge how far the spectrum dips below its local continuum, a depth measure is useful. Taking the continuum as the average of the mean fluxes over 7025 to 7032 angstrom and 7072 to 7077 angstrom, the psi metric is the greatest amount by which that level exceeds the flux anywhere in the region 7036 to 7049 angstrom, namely -1.0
